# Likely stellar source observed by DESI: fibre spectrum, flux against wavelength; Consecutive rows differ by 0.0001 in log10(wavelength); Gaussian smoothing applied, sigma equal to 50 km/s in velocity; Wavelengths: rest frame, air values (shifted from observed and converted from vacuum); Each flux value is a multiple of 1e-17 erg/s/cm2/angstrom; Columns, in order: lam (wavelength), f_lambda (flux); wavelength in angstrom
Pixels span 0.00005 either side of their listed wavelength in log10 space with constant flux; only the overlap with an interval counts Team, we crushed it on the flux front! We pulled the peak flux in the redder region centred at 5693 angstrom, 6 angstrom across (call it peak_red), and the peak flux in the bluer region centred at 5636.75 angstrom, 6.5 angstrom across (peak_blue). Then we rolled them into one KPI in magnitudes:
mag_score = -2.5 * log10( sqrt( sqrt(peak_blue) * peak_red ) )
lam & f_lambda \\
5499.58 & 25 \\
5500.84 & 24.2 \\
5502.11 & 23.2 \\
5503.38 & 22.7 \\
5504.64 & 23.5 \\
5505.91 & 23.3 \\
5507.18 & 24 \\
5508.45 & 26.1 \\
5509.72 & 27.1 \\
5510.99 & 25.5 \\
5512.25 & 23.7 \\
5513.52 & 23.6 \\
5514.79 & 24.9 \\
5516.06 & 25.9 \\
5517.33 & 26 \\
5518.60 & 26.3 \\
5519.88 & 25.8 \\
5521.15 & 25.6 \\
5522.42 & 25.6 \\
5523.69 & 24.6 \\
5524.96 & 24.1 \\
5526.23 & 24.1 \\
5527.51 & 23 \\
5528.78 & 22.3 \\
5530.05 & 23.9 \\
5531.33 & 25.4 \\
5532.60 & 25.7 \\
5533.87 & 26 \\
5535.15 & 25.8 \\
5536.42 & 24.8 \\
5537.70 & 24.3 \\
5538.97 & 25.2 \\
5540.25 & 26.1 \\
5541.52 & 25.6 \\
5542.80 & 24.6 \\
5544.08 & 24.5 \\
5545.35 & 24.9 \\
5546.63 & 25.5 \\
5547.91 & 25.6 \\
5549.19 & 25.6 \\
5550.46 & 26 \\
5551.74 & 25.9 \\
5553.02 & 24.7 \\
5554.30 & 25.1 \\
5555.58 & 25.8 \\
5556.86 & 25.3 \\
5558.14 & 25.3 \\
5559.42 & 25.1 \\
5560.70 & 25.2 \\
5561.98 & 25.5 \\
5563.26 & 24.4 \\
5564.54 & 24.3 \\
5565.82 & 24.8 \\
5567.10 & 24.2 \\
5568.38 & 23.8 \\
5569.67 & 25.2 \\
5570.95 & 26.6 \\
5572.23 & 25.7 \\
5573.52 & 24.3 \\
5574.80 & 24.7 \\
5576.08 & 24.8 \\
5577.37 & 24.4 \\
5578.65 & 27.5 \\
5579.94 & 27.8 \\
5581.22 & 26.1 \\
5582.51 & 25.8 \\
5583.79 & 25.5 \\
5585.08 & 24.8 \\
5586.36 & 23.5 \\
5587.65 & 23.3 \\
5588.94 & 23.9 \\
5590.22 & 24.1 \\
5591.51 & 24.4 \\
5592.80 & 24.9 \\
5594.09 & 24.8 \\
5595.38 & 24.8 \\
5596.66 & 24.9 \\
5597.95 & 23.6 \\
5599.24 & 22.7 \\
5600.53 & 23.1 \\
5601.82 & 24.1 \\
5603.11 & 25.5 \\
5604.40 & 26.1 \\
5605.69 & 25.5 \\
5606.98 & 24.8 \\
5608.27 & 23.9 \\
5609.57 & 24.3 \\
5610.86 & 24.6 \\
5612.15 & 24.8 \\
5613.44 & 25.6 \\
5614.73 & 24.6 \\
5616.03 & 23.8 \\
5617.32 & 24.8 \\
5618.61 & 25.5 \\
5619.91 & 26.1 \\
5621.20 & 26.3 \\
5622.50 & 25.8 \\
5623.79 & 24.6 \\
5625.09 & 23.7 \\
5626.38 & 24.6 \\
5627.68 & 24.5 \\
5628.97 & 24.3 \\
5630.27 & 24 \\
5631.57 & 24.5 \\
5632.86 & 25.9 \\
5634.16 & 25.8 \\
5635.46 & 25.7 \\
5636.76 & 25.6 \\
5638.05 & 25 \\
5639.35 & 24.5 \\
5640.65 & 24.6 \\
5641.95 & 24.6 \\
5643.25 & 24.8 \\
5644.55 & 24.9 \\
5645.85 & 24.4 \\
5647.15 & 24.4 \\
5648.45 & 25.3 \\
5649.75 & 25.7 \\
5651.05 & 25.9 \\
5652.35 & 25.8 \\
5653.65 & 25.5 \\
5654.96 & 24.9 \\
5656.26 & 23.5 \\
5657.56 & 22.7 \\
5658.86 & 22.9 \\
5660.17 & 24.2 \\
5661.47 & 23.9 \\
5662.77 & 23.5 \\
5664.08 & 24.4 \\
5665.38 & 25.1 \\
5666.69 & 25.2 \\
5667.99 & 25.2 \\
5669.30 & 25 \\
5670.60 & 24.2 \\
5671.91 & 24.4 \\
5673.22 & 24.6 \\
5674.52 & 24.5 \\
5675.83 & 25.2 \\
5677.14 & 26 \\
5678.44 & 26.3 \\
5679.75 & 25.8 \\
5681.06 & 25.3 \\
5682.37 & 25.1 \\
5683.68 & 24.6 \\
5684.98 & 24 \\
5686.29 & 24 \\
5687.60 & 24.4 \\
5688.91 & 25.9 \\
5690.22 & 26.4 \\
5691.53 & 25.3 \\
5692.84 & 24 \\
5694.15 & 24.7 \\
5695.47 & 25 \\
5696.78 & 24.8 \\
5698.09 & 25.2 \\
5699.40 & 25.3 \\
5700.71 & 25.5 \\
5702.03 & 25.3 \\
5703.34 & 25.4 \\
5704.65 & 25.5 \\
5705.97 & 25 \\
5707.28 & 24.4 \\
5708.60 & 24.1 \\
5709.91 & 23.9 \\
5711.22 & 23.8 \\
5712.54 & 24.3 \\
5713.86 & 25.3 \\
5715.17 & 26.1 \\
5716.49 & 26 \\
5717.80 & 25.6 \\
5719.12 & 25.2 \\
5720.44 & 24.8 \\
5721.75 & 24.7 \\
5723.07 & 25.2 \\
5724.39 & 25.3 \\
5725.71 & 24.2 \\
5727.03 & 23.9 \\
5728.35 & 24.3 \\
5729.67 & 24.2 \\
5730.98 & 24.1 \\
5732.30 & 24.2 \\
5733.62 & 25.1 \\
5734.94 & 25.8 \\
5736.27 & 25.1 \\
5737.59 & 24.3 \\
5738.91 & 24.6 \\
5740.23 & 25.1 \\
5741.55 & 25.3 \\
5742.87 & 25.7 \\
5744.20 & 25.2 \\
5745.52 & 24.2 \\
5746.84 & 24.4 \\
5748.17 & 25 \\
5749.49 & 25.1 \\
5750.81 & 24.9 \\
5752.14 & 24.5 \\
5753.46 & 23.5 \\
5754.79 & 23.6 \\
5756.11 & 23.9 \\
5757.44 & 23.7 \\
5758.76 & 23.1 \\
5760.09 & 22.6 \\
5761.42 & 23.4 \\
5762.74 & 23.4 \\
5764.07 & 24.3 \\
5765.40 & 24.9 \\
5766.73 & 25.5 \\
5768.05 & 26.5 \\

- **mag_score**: -2.66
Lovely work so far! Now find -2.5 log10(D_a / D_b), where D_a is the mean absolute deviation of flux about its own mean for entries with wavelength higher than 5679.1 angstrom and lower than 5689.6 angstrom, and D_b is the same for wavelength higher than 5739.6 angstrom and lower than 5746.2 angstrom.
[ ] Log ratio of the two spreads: -0.62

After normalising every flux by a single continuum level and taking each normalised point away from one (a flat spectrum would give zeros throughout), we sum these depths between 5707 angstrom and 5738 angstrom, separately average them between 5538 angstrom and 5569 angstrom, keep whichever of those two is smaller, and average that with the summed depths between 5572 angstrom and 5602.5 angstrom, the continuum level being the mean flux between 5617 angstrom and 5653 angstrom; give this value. 0.16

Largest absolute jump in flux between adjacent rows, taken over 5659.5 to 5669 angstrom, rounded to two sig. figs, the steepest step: 0.90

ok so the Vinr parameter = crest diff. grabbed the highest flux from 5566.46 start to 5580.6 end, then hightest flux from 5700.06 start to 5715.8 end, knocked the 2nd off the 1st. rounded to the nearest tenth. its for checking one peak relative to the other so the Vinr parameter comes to 1.7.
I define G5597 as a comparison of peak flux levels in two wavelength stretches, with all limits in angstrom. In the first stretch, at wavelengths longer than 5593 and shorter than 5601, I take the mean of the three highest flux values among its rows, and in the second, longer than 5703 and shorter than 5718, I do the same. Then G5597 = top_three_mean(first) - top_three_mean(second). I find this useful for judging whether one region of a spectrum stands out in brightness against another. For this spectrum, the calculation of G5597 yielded -1.1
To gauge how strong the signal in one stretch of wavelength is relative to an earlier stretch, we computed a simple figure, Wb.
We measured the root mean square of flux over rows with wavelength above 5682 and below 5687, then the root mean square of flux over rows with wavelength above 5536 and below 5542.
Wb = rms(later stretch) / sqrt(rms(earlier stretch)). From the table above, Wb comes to 4.87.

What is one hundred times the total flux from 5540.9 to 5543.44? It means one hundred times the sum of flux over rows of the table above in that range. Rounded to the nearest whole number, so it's 5020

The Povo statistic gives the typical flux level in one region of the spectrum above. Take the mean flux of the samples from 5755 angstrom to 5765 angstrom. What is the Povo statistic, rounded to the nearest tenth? 23.5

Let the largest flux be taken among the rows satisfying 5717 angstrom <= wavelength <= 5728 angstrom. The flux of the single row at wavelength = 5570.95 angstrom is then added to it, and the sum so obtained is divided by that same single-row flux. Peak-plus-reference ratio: 1.96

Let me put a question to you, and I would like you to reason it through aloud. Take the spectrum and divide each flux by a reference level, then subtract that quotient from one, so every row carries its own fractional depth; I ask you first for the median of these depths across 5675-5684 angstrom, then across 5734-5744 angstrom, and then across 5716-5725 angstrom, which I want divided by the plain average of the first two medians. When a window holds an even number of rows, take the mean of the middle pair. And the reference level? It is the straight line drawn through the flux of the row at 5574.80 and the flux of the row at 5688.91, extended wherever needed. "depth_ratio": 1.1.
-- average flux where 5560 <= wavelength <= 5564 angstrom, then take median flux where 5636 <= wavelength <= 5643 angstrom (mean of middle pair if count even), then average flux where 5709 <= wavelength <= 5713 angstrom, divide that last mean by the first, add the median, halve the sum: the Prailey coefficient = 12.78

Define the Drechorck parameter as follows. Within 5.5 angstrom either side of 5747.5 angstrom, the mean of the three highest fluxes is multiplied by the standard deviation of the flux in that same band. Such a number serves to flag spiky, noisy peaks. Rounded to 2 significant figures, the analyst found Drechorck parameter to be 12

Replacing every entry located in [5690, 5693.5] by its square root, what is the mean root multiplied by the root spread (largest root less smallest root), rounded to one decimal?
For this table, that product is 1.2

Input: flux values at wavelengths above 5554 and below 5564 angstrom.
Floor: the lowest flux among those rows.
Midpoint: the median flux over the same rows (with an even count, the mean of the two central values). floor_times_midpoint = 616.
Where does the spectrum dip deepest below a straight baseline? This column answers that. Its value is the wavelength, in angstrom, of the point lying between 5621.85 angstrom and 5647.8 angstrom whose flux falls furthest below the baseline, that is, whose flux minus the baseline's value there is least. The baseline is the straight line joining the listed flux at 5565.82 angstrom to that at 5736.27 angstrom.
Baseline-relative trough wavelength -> 5625.09 angstrom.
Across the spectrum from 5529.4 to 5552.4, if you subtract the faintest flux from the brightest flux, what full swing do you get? 2.2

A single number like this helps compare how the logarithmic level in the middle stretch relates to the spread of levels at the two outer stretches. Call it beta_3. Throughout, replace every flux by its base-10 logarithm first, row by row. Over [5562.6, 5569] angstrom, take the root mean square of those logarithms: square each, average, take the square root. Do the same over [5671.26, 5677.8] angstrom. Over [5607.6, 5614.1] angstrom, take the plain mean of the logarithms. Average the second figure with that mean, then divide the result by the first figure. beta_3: 1.01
